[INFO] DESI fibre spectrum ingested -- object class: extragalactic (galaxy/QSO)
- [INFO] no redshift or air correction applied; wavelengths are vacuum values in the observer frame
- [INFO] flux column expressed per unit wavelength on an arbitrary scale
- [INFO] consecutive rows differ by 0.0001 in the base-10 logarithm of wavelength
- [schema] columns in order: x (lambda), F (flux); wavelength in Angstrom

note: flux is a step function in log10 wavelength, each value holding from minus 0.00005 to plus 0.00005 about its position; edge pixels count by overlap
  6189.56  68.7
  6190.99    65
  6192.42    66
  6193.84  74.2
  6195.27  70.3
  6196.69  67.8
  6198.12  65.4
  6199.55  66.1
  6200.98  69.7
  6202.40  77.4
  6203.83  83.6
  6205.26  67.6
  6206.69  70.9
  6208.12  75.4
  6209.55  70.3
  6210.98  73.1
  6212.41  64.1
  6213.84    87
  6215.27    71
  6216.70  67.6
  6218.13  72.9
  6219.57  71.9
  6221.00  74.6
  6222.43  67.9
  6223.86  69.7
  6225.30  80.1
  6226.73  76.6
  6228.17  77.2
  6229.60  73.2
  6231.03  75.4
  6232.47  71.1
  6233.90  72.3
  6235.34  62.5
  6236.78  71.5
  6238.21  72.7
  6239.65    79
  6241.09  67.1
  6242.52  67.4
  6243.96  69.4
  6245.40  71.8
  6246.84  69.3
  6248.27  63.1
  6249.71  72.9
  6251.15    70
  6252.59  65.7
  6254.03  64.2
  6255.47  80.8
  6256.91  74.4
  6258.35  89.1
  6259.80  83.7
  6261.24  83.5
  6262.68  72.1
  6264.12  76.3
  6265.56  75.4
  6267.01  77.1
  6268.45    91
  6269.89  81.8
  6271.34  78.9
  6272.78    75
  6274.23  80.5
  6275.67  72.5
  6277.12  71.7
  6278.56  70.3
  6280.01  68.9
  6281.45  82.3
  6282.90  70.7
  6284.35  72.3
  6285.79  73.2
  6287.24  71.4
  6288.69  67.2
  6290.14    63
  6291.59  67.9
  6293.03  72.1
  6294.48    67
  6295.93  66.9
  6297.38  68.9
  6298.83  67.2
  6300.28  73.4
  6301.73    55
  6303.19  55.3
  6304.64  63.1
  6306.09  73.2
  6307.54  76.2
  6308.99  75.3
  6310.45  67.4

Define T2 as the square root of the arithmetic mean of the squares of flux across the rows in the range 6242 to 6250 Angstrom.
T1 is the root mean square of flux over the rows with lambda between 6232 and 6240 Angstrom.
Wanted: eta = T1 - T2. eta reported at 3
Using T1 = 72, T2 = 69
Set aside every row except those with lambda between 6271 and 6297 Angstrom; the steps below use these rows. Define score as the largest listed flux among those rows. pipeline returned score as 82.3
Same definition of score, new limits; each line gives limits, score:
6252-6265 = 89.1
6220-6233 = 80.1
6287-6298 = 72.1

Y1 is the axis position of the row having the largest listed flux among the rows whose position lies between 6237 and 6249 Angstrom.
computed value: 6239.65 Angstrom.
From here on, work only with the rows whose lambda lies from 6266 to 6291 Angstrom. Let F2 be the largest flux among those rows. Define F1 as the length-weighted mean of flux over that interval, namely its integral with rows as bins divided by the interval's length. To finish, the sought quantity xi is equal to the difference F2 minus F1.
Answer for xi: 16.5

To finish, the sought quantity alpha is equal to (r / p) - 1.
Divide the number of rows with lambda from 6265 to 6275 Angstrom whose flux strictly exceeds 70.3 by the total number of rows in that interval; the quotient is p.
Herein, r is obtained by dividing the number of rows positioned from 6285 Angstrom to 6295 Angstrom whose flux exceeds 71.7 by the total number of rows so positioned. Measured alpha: -0.7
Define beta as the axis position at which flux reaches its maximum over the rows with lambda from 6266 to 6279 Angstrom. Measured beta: 6268.45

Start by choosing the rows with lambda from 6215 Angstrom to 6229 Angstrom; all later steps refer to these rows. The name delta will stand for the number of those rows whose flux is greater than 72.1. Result 5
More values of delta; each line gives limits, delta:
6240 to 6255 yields 1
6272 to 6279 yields 3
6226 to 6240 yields 7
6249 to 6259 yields 4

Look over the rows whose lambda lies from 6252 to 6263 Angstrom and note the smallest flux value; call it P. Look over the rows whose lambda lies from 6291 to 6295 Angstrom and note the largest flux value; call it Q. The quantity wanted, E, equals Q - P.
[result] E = 8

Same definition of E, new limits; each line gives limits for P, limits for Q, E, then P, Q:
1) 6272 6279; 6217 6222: 4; 70.3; 74.6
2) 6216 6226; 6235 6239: 5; 67.6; 72.7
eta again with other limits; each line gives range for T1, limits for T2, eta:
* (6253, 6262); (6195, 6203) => 10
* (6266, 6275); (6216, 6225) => 10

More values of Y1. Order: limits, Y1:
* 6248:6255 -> 6249.71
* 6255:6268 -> 6258.35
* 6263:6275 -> 6268.45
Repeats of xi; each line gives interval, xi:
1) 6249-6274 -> 13.8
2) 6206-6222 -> 14.5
